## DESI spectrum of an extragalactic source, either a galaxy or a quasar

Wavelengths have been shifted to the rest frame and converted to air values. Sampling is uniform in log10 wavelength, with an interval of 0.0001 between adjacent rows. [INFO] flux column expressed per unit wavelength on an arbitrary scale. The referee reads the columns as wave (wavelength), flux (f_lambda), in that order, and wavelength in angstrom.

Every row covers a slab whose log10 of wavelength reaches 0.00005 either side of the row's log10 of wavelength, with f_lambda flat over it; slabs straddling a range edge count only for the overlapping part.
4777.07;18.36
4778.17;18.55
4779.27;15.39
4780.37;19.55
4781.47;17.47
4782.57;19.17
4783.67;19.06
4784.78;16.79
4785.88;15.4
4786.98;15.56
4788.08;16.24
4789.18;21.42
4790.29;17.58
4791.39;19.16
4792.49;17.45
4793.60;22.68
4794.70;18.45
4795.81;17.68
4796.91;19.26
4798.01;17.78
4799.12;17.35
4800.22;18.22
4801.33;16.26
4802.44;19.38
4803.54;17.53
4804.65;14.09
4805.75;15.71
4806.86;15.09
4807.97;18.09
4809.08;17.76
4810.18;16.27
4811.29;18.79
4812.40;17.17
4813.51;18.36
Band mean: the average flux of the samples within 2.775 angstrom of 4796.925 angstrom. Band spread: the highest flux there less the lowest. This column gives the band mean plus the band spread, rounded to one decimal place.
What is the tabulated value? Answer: 20.0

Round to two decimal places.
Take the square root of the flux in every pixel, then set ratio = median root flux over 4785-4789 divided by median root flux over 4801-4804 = 0.94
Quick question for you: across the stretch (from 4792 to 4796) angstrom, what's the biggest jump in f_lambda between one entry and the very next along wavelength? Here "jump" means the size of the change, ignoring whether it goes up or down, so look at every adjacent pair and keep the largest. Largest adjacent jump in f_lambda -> 5.2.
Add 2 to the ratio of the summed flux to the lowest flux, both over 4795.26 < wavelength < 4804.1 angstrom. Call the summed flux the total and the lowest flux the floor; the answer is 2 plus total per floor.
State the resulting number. 10.82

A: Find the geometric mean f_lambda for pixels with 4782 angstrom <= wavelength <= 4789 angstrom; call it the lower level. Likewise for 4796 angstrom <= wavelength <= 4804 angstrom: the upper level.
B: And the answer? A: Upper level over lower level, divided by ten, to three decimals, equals 0.106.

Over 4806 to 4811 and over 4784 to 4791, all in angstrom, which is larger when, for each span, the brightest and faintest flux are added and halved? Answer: 18.4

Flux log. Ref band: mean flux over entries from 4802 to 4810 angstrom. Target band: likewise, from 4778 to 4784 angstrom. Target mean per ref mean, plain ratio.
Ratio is 1.08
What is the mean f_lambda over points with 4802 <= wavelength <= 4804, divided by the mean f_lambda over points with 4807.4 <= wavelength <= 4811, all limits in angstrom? 1.06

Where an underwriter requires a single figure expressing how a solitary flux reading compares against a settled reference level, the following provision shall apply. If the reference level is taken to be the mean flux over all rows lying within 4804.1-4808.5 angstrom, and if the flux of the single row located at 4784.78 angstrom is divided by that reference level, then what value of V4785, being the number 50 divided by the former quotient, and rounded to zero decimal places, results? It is 47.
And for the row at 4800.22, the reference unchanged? 43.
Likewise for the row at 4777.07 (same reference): 43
